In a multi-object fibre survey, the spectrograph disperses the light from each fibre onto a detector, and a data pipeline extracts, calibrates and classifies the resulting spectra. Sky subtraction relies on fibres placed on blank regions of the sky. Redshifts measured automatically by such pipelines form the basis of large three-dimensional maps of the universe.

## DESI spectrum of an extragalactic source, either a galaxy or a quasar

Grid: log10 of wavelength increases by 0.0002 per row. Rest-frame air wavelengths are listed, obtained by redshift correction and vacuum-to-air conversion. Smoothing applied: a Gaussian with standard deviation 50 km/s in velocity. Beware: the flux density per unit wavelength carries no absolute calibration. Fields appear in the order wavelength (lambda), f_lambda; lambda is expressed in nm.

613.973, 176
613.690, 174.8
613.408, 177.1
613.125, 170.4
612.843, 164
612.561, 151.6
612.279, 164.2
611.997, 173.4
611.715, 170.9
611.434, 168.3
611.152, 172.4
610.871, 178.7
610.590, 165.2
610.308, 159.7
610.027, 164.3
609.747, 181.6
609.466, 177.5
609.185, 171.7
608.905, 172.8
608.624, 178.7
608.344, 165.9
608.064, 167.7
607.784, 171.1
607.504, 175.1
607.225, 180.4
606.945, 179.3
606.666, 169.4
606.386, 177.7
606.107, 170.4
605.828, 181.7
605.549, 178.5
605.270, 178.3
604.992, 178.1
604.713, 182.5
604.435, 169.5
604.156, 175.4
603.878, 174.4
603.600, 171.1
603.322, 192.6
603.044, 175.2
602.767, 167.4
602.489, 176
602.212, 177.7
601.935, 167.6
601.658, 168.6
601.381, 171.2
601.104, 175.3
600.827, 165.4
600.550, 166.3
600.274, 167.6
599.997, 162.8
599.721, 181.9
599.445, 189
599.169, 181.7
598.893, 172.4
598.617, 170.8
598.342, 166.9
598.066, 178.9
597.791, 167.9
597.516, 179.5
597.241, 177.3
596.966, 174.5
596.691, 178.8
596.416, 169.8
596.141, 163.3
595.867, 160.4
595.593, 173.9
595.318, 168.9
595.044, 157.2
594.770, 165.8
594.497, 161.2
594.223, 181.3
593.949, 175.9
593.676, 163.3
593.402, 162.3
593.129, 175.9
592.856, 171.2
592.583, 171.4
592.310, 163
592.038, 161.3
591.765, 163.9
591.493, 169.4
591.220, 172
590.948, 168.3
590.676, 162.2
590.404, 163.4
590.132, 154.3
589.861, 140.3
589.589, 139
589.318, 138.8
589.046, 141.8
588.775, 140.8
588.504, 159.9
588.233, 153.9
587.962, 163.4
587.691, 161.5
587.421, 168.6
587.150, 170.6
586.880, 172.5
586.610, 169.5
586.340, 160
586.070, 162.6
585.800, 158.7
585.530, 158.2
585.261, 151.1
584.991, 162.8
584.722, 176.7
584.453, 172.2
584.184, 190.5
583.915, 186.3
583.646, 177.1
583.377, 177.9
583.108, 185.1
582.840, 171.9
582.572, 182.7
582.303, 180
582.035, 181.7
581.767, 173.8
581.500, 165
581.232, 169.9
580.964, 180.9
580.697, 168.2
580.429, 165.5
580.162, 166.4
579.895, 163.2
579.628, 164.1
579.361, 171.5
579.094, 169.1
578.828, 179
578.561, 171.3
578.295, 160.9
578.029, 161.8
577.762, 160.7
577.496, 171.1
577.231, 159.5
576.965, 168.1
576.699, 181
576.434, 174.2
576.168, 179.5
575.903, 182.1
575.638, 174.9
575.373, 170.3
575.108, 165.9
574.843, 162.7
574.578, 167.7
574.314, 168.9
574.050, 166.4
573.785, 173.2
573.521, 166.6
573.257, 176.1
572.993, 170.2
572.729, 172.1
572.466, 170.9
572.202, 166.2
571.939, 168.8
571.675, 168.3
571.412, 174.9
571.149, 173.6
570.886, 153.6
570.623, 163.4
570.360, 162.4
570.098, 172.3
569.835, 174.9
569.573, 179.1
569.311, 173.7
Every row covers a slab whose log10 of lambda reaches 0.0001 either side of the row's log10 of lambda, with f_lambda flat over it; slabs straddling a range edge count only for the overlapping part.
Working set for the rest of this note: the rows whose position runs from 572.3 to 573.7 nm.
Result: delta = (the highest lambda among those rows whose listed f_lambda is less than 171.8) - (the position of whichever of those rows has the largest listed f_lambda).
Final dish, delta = 0.26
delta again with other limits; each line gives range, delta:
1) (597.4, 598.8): 1.10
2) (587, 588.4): 1.08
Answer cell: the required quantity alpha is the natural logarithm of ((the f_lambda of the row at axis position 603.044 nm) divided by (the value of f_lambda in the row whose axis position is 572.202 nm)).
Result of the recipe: 0.05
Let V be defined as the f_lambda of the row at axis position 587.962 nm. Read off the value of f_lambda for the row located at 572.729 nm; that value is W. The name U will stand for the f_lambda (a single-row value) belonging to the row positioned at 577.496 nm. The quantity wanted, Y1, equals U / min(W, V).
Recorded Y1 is 1.05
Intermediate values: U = 171.1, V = 163.4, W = 172.1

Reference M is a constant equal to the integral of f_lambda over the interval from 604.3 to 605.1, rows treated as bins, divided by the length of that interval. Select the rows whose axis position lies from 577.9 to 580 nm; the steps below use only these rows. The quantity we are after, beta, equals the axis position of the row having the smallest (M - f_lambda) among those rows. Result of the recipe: 578.828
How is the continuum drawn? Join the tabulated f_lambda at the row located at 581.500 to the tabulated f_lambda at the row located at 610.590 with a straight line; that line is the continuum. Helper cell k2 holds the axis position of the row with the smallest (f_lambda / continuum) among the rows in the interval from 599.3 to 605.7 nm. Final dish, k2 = 599.997 nm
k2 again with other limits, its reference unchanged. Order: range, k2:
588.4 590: 589.318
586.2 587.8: 586.340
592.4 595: 594.497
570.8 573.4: 570.886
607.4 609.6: 608.344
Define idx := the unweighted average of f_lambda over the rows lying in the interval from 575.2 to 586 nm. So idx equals 172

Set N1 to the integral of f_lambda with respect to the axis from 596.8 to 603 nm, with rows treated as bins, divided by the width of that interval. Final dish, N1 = 173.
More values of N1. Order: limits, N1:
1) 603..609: 176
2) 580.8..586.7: 172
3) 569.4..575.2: 169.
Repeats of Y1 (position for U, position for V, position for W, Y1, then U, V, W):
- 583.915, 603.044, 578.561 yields 1.09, 186.3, 175.2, 171.3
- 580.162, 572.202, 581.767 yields 1.00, 166.4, 166.2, 173.8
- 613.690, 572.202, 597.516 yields 1.05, 174.8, 166.2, 179.5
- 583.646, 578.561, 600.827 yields 1.07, 177.1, 171.3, 165.4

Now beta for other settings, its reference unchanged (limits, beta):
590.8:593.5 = 593.129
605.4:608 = 605.828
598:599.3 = 599.169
